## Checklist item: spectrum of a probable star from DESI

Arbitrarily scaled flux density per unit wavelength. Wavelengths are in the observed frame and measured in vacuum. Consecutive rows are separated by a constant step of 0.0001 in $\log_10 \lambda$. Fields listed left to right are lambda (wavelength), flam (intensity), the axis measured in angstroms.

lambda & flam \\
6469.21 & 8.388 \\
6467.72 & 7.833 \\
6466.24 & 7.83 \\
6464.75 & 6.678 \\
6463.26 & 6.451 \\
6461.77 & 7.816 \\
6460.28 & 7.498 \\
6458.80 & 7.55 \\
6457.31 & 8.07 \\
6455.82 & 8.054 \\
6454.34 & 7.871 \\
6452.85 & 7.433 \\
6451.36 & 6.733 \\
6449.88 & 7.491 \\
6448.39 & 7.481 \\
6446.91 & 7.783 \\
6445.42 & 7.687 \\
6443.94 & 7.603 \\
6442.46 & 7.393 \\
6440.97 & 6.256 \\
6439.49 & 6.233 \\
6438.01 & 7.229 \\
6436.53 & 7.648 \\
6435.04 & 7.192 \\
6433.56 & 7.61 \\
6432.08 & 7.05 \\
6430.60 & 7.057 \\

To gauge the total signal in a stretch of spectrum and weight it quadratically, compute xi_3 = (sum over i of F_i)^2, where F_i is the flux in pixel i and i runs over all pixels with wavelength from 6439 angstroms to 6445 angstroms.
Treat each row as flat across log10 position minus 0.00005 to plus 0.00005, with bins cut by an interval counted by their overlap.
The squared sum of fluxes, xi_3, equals 755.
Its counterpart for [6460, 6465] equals 809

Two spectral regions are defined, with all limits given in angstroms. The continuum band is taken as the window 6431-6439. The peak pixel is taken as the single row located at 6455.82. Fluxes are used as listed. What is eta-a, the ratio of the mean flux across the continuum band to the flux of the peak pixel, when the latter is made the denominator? 0.91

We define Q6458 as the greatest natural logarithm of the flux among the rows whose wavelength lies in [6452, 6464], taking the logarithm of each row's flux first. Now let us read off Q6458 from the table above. 2.09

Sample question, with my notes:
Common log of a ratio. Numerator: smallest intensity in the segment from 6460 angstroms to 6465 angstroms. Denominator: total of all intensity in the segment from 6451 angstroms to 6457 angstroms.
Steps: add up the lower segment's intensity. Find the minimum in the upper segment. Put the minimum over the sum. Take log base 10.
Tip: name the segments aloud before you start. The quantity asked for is -0.67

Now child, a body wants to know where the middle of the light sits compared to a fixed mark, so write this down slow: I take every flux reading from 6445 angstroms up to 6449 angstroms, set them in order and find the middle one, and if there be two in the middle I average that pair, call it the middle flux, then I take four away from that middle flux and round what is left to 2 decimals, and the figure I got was 3.69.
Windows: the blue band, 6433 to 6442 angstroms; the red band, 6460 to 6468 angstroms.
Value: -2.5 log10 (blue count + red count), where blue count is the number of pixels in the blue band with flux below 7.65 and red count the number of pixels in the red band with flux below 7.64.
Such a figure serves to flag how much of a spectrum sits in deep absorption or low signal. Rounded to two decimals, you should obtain -2.39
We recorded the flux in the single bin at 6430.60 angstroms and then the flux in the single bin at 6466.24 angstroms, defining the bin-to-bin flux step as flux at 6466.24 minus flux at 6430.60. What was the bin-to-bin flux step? 0.77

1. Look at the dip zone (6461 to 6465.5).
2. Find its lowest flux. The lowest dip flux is 6.451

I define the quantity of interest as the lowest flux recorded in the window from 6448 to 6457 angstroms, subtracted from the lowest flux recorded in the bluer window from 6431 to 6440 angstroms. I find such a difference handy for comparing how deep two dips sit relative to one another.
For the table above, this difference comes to -0.5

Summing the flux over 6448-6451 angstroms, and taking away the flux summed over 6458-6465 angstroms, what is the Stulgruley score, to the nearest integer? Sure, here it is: -21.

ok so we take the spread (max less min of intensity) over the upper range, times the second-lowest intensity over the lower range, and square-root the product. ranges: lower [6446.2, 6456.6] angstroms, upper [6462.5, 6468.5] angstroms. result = 3.21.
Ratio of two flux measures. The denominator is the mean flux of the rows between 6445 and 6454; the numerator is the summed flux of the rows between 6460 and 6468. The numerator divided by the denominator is 5.93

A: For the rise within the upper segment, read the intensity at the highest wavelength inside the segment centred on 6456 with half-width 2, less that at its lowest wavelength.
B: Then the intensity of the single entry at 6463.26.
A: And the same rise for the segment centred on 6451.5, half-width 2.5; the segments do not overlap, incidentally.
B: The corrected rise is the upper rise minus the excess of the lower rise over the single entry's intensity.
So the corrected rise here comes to 6.7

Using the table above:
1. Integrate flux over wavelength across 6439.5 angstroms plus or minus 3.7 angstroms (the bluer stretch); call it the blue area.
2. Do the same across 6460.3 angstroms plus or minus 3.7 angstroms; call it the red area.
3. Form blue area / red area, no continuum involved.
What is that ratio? 0.93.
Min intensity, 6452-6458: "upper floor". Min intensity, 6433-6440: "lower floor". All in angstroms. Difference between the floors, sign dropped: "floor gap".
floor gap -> 1.20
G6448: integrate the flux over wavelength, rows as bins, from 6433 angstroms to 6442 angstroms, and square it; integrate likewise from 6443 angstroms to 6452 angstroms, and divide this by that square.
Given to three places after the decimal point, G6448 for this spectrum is 0.017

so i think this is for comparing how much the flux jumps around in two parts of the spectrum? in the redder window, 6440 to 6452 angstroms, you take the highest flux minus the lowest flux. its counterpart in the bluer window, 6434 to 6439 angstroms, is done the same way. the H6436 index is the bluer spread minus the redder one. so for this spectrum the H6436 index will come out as -1.1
